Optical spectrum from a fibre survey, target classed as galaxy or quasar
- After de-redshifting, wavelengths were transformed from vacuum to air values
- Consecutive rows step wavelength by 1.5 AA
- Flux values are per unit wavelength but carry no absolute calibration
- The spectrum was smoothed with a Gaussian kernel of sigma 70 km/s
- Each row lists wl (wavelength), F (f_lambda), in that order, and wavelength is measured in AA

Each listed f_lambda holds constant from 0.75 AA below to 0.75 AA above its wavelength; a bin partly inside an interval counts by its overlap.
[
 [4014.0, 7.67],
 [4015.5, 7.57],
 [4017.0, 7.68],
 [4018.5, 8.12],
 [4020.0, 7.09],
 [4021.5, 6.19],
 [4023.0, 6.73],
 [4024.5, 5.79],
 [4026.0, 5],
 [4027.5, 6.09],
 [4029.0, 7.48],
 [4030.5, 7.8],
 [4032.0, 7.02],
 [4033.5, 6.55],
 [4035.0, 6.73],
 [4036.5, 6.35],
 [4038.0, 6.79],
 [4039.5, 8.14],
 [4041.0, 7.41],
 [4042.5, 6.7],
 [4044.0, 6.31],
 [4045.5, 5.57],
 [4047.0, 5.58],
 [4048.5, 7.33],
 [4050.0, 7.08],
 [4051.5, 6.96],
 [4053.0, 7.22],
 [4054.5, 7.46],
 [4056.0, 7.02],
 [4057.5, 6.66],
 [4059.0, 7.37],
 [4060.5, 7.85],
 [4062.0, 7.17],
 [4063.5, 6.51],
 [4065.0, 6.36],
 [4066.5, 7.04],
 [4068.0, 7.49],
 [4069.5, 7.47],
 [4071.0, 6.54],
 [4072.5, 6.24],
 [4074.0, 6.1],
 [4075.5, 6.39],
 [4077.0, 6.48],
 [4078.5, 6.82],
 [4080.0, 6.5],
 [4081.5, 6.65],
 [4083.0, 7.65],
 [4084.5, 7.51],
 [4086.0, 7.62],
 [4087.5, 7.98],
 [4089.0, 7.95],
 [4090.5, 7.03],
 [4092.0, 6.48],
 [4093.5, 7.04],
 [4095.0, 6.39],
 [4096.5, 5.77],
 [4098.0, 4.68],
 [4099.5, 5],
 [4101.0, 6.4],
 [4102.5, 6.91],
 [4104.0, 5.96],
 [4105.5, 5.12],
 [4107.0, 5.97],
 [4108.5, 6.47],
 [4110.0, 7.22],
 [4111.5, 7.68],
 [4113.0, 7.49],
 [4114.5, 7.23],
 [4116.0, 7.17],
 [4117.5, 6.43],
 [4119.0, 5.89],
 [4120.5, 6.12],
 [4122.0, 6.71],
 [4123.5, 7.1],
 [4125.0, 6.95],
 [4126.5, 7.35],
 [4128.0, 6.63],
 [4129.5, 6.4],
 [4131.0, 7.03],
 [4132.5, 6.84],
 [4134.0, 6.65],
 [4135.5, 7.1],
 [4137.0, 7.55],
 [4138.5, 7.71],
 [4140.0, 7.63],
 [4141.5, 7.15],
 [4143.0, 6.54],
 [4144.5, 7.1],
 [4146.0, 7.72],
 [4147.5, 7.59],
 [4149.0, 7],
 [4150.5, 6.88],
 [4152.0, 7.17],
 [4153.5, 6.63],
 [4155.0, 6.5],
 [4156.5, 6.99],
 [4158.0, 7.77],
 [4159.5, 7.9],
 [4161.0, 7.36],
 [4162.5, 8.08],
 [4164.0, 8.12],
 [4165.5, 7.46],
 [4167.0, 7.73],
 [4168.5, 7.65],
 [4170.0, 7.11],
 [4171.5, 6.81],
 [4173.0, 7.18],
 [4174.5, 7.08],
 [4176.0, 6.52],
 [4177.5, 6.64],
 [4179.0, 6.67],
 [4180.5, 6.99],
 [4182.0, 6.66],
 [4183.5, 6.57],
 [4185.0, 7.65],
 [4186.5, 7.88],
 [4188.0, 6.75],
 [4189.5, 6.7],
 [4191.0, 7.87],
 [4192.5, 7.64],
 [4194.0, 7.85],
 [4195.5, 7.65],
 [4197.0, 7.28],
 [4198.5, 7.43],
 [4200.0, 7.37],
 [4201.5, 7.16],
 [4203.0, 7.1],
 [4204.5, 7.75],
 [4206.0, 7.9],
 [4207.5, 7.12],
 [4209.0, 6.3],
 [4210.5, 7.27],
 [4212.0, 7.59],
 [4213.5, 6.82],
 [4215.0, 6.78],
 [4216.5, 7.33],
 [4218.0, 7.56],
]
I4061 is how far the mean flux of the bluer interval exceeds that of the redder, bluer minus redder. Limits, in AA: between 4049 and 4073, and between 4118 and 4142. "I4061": 0.1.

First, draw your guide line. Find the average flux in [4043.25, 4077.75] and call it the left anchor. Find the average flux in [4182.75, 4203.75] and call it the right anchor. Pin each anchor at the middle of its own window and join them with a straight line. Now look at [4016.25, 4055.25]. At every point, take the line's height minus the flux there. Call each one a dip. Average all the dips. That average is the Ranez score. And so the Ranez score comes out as -0.13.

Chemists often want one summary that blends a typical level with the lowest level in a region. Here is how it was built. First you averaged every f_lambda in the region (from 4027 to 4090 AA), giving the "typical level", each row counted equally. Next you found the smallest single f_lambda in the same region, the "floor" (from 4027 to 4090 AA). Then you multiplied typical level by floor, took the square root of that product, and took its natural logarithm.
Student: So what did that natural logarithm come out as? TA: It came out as 1.83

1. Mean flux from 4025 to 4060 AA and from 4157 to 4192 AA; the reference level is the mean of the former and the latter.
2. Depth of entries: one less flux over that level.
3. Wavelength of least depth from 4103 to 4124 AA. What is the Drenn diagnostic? 4111.5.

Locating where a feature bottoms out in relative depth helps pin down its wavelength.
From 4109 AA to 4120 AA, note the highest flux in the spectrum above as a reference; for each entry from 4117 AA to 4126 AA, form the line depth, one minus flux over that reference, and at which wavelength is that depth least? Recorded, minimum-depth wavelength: 4123.5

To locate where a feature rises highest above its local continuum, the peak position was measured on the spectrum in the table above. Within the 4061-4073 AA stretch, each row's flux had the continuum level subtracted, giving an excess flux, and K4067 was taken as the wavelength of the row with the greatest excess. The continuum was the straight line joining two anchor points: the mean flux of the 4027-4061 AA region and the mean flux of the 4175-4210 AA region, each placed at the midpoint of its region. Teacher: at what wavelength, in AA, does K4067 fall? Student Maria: 4068.0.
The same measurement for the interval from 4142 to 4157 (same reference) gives 4146.0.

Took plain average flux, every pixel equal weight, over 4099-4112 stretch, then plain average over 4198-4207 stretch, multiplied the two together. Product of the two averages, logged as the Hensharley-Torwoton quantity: 47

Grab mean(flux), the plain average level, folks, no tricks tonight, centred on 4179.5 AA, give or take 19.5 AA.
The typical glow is 7.3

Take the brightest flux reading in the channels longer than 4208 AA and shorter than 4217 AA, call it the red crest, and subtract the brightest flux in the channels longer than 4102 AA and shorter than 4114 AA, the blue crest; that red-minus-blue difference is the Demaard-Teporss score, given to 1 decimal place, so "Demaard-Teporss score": -0.1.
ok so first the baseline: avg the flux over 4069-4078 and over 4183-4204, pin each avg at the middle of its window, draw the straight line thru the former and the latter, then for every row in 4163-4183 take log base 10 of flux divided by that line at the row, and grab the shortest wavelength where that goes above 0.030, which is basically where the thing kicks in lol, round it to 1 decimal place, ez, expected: 4164.0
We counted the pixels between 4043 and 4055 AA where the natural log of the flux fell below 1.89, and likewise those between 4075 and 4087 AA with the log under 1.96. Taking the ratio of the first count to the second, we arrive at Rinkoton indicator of 0.60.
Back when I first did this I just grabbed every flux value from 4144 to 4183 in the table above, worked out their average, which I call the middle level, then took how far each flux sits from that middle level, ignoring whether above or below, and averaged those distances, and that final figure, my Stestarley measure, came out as 0.41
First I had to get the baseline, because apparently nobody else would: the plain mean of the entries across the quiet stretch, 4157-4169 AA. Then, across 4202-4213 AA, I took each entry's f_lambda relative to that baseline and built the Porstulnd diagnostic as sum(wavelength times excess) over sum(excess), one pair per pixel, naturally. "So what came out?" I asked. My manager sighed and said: 4208.0 AA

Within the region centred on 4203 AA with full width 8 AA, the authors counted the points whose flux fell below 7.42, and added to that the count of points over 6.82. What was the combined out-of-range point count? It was 8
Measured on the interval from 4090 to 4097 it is 7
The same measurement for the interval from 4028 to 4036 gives 6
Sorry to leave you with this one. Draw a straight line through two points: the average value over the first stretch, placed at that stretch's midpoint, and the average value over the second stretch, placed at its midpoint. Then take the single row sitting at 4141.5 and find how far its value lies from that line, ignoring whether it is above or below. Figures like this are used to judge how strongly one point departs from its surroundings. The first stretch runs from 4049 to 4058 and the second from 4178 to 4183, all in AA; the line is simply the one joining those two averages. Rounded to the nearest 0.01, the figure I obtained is 0.29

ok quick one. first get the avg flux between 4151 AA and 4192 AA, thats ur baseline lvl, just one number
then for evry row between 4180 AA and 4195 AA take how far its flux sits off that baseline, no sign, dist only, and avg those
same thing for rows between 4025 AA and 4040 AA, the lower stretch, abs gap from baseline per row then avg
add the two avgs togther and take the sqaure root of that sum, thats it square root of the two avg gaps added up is 1.14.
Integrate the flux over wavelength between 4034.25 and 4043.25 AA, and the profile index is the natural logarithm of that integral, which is 4.15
